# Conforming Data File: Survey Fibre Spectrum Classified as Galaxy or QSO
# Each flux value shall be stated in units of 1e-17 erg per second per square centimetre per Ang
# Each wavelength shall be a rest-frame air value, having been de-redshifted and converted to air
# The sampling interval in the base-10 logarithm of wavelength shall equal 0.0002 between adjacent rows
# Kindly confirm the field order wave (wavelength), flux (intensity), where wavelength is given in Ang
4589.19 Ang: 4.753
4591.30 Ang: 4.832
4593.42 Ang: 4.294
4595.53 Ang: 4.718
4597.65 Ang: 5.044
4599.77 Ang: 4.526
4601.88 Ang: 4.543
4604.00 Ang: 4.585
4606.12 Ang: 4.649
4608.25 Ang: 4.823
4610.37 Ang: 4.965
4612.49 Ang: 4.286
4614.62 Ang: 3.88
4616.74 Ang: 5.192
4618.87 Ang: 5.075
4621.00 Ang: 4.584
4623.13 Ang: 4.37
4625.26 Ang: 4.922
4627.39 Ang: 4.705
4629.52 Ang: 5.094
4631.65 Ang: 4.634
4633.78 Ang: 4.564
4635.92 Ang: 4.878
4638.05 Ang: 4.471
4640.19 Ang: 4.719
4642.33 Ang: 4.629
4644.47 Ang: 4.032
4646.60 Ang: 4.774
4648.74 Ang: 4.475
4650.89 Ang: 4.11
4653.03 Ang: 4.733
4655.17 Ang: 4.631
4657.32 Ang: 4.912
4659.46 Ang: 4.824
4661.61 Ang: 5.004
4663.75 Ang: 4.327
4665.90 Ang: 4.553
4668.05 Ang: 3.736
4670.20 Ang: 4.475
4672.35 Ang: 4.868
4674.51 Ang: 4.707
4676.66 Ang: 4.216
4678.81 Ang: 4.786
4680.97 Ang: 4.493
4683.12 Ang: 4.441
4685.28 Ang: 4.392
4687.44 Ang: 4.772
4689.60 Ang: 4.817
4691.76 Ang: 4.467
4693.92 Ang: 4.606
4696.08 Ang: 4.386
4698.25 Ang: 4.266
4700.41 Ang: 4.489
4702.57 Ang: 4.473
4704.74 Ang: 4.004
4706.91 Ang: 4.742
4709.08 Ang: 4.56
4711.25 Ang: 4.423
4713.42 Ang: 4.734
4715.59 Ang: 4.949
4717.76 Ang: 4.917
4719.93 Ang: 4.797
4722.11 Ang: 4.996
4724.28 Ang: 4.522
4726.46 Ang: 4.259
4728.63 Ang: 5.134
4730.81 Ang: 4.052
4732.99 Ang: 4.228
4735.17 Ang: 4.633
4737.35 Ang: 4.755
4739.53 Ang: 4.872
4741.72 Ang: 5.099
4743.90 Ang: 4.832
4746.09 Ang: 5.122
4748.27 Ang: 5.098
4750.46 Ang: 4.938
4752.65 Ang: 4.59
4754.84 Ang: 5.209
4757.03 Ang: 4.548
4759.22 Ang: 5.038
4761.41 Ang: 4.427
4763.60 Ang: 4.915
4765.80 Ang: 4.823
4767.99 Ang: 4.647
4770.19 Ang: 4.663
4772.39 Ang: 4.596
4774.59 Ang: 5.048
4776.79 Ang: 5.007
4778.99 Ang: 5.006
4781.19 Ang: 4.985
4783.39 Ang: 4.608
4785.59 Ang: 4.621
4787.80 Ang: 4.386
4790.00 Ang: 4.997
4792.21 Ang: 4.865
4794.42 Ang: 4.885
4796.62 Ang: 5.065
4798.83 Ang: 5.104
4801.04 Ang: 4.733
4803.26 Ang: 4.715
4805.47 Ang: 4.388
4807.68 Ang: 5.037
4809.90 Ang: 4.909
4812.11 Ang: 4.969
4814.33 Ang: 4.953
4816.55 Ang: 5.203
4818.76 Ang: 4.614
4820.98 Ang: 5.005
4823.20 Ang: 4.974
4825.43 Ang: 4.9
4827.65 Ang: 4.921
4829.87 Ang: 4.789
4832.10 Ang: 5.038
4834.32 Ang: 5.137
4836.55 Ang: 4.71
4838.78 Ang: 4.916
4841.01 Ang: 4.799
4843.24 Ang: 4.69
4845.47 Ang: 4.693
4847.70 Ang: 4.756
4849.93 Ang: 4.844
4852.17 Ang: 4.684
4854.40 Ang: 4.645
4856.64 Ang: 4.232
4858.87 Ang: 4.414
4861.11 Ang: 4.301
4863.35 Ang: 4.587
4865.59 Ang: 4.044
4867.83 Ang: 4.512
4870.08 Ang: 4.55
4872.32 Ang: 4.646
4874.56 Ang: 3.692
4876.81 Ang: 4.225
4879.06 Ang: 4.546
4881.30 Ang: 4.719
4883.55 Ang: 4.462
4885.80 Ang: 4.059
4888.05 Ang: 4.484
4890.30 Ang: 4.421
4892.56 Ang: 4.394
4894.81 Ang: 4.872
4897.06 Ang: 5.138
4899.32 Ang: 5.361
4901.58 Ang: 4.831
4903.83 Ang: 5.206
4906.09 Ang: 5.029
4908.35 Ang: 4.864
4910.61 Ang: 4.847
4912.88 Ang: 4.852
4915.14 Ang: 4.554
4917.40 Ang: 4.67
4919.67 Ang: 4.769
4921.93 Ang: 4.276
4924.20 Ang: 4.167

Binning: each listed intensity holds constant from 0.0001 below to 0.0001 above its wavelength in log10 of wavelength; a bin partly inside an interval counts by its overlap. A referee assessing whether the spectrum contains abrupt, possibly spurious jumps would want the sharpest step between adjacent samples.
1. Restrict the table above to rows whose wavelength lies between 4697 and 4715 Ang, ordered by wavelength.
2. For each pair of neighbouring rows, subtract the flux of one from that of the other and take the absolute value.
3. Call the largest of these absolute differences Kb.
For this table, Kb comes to 0.74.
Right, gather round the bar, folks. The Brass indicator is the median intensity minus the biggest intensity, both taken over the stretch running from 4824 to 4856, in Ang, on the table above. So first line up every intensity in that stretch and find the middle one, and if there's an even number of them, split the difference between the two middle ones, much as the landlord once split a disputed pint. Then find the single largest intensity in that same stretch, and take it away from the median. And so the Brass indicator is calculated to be -0.34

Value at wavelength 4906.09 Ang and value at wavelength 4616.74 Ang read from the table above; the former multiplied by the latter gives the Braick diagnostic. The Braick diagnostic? 26.1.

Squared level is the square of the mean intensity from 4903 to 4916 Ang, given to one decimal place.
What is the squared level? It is 23.9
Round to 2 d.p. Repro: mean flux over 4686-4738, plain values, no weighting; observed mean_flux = 4.58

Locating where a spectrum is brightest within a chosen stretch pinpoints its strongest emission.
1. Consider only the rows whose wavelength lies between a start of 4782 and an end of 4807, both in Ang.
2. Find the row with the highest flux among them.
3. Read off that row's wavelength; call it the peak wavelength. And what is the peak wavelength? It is 4798.83 Ang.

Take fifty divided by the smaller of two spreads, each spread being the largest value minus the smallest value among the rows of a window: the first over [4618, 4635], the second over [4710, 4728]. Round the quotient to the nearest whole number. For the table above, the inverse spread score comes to 69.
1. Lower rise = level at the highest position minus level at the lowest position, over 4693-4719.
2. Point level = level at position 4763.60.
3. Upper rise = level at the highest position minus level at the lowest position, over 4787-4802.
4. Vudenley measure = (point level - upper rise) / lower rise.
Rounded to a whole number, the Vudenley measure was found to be 15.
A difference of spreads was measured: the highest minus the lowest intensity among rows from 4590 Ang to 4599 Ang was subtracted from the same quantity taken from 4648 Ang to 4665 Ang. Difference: 0.1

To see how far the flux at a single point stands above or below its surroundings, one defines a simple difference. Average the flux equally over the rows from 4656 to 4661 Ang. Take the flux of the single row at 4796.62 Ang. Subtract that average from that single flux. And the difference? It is 0.20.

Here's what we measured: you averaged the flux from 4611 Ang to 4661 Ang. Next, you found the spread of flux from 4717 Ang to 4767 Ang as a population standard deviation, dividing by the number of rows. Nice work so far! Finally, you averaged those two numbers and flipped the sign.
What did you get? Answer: -2.47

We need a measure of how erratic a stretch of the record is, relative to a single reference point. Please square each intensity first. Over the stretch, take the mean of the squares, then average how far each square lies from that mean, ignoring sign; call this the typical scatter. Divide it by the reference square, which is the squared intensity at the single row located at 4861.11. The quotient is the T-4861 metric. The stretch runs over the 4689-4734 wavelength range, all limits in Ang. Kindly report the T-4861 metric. 0.124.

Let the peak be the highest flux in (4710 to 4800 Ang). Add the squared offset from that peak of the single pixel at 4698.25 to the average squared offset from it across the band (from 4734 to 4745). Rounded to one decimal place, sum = 1.1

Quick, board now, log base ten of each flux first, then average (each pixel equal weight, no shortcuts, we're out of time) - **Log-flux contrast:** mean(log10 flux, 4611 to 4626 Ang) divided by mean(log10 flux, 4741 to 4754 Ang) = 0.95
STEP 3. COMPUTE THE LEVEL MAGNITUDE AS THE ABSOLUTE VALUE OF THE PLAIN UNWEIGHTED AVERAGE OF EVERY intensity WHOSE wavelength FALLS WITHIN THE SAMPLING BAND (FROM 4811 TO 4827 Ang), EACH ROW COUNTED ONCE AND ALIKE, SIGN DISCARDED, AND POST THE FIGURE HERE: 4.95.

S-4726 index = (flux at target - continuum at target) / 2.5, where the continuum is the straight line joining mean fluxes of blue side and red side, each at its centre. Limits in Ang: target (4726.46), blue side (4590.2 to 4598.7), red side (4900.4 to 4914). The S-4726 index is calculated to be -0.22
